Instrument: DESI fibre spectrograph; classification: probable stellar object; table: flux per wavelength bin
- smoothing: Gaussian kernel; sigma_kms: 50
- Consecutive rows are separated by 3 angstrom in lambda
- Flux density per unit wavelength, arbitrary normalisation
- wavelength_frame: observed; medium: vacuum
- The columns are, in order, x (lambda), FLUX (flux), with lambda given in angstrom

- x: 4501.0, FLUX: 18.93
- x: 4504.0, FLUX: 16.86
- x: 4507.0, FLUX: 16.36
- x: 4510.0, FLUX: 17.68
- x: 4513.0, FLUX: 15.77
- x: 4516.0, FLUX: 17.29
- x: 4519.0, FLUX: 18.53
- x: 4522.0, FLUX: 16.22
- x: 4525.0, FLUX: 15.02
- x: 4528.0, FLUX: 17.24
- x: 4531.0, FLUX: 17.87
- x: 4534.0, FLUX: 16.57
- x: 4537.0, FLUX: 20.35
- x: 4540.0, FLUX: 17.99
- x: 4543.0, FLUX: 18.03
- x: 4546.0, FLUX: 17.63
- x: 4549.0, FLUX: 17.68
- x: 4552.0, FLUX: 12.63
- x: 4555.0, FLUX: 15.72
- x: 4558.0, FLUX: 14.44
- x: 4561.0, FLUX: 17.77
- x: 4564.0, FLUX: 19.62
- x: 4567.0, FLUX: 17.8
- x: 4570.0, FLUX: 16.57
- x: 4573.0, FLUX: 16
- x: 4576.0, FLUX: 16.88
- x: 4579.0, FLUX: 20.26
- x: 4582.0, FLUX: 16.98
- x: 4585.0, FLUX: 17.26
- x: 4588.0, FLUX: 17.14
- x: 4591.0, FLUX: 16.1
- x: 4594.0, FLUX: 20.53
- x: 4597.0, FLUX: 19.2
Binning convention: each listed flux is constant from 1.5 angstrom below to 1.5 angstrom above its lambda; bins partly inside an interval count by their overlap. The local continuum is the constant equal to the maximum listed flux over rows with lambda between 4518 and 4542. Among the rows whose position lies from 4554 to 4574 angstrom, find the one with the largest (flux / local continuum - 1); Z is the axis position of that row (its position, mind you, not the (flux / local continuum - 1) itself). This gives 4564.0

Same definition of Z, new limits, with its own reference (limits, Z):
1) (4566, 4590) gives 4579.0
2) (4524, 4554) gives 4537.0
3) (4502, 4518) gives 4510.0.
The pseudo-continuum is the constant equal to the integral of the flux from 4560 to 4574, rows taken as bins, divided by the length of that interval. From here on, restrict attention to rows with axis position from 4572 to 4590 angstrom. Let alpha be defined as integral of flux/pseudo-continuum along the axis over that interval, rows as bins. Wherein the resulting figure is 18 angstrom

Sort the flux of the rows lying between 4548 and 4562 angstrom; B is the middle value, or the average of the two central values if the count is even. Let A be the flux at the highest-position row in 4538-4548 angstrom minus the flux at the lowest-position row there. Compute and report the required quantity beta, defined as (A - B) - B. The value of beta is -31.8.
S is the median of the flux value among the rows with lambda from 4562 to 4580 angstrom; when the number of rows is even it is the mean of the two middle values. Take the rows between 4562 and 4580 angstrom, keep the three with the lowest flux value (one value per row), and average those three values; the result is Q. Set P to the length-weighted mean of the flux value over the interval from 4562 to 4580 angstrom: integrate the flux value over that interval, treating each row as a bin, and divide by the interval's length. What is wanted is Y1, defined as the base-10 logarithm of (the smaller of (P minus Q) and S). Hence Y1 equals 0.115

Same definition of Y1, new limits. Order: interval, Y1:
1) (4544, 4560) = 0.176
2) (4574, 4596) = 0.084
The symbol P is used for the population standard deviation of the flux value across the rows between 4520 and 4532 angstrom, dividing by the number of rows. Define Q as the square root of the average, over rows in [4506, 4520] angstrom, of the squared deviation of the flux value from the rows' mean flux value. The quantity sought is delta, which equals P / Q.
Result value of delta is 1.1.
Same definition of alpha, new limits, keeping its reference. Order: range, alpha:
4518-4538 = 20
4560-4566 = 6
